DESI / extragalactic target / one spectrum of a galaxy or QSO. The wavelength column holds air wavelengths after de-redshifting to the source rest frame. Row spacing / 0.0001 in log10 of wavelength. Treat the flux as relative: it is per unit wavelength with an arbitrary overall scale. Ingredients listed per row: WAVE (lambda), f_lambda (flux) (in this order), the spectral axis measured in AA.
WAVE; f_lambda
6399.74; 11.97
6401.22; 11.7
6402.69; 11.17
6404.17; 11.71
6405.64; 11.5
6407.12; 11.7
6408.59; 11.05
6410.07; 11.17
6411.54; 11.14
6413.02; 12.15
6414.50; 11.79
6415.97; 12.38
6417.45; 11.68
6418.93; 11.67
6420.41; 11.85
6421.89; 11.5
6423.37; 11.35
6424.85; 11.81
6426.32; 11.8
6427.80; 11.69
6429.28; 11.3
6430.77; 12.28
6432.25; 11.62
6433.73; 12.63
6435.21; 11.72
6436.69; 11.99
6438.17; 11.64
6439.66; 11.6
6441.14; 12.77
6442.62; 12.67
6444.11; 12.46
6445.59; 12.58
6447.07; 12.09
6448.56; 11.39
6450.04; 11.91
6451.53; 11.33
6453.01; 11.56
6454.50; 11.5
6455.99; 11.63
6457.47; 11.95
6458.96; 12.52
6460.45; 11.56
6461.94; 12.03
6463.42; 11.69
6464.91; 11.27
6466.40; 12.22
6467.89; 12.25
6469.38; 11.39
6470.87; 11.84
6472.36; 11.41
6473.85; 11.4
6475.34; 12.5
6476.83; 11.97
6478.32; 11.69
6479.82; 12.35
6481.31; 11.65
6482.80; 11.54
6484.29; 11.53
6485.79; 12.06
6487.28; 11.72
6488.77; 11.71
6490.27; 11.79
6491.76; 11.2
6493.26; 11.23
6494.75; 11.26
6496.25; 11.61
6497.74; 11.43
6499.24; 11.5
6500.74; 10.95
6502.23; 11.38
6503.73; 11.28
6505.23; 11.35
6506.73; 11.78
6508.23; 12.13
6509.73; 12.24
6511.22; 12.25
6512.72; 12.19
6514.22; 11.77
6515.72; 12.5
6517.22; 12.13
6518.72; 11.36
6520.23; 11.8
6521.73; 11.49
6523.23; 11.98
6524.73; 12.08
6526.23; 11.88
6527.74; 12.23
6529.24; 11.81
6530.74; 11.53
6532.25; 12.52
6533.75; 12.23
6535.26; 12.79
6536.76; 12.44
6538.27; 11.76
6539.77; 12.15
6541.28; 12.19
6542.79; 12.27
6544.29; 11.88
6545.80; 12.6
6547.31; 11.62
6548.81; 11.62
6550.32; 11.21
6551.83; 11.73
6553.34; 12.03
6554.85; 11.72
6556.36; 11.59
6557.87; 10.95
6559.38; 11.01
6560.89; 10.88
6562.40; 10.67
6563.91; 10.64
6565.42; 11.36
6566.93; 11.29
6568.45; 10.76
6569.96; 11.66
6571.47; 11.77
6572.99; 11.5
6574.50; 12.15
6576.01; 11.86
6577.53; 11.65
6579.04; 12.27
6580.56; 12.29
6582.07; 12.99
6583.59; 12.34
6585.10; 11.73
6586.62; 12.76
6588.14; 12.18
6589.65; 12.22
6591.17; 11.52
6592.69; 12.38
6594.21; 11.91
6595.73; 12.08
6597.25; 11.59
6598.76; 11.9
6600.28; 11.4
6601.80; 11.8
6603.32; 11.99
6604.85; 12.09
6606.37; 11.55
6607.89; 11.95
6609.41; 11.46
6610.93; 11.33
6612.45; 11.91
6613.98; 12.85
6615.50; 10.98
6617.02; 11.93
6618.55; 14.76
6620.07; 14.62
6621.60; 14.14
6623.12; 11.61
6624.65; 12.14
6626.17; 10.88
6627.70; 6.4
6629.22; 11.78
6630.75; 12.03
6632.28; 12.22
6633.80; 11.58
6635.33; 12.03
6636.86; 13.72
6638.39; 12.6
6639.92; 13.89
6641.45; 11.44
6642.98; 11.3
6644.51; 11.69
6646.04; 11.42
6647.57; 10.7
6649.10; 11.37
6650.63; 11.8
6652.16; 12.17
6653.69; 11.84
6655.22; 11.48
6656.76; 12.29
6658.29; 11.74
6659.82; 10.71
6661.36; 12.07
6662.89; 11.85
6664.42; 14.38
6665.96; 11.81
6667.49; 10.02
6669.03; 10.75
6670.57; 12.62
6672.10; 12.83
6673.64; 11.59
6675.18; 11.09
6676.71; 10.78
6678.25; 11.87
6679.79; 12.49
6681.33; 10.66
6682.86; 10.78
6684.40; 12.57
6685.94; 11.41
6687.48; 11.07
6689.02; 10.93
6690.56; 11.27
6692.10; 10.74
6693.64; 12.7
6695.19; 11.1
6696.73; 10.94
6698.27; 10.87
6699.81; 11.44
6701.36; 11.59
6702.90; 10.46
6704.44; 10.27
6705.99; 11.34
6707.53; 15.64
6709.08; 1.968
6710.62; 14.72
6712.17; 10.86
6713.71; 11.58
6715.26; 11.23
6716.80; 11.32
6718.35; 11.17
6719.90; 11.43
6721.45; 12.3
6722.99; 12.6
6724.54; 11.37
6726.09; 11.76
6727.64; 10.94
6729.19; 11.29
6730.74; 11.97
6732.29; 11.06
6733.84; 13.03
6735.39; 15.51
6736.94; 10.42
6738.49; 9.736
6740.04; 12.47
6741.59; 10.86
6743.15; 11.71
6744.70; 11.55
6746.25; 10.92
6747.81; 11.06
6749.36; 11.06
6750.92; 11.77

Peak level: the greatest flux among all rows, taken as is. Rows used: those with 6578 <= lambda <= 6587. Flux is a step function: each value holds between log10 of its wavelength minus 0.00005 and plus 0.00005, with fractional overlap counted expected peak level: 12.99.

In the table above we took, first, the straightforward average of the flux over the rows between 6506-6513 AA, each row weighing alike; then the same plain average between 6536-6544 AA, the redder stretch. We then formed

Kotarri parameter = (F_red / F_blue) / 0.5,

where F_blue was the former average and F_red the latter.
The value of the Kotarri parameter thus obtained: 2.01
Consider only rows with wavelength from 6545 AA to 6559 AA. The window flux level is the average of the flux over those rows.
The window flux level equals 11.7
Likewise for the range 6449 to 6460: 11.8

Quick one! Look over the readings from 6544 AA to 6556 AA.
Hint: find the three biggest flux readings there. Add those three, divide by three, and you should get 12.2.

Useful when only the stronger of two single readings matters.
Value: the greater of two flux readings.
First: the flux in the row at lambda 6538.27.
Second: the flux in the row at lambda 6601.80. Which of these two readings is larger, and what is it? 11.8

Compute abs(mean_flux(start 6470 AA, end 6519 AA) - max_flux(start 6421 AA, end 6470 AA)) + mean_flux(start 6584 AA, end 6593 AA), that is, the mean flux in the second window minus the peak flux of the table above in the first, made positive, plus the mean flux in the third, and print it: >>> 13.2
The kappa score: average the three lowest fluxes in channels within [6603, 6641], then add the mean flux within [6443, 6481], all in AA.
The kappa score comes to 21.28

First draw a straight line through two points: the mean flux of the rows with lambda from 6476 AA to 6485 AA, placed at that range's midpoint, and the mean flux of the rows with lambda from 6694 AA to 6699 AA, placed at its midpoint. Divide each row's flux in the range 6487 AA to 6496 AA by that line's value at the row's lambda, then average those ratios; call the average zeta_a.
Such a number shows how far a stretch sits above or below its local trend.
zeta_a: 0.98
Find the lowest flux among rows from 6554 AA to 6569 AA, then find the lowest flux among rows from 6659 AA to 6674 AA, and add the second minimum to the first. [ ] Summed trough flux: 20.7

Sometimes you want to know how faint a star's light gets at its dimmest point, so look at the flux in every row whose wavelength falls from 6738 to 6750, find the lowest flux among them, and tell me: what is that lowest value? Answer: 9.736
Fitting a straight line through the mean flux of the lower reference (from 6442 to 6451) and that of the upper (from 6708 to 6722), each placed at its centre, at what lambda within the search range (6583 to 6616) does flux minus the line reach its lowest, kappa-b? 6615.50 AA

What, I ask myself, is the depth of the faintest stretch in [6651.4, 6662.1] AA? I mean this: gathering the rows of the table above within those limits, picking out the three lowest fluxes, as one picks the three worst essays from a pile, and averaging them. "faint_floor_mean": 11.3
